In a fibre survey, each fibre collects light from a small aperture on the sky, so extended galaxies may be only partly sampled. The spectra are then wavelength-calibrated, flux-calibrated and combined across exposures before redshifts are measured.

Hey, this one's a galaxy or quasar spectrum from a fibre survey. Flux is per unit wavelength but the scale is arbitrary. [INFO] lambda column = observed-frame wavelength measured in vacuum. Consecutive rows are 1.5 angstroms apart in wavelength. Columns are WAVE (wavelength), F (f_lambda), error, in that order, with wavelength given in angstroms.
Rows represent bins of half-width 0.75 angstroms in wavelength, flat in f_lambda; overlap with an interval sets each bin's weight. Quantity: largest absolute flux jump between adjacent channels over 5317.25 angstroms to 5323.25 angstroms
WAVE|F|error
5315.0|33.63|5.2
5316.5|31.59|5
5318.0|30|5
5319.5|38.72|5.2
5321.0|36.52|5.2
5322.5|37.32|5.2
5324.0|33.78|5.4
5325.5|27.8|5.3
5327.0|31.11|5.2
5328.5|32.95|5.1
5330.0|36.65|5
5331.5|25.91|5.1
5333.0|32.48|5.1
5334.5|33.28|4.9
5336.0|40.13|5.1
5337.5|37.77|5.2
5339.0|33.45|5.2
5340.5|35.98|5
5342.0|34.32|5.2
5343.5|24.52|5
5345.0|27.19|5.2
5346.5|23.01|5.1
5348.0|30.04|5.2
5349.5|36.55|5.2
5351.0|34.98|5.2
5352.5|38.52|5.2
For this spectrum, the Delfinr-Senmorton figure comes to 8.7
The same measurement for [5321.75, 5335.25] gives 10.7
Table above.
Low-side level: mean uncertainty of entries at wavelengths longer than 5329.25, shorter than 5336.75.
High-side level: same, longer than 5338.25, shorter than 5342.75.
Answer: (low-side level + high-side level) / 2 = 5.09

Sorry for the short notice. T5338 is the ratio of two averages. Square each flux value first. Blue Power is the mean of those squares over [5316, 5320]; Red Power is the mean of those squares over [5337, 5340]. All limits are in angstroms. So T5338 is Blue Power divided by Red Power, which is 0.89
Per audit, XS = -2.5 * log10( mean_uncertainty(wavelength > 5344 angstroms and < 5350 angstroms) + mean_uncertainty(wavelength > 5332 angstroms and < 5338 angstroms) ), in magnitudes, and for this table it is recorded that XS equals -2.53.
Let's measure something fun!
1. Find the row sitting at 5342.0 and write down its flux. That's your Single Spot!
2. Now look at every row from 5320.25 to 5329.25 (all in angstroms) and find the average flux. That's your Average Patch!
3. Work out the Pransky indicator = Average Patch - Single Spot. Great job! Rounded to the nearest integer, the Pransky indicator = -1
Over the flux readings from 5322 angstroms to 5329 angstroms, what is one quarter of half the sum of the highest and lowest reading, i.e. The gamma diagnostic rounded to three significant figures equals 8.14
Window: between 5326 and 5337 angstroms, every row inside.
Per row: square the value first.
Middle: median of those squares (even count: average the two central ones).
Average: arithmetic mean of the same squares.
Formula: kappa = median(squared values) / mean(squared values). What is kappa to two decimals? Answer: 0.97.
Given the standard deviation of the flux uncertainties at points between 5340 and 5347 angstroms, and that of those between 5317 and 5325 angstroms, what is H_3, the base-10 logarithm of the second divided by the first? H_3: 0.15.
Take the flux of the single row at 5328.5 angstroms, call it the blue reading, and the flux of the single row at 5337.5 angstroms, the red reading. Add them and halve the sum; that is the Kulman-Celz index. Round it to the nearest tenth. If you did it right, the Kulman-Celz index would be 35.4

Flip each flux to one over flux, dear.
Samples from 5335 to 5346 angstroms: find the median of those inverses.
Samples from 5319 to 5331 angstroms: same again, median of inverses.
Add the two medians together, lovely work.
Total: 0.0576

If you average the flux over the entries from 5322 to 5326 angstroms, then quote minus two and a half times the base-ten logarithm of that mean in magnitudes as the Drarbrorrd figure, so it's -3.80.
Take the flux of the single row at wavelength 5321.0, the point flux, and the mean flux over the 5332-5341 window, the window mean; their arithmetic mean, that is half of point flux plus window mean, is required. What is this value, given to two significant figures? 36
